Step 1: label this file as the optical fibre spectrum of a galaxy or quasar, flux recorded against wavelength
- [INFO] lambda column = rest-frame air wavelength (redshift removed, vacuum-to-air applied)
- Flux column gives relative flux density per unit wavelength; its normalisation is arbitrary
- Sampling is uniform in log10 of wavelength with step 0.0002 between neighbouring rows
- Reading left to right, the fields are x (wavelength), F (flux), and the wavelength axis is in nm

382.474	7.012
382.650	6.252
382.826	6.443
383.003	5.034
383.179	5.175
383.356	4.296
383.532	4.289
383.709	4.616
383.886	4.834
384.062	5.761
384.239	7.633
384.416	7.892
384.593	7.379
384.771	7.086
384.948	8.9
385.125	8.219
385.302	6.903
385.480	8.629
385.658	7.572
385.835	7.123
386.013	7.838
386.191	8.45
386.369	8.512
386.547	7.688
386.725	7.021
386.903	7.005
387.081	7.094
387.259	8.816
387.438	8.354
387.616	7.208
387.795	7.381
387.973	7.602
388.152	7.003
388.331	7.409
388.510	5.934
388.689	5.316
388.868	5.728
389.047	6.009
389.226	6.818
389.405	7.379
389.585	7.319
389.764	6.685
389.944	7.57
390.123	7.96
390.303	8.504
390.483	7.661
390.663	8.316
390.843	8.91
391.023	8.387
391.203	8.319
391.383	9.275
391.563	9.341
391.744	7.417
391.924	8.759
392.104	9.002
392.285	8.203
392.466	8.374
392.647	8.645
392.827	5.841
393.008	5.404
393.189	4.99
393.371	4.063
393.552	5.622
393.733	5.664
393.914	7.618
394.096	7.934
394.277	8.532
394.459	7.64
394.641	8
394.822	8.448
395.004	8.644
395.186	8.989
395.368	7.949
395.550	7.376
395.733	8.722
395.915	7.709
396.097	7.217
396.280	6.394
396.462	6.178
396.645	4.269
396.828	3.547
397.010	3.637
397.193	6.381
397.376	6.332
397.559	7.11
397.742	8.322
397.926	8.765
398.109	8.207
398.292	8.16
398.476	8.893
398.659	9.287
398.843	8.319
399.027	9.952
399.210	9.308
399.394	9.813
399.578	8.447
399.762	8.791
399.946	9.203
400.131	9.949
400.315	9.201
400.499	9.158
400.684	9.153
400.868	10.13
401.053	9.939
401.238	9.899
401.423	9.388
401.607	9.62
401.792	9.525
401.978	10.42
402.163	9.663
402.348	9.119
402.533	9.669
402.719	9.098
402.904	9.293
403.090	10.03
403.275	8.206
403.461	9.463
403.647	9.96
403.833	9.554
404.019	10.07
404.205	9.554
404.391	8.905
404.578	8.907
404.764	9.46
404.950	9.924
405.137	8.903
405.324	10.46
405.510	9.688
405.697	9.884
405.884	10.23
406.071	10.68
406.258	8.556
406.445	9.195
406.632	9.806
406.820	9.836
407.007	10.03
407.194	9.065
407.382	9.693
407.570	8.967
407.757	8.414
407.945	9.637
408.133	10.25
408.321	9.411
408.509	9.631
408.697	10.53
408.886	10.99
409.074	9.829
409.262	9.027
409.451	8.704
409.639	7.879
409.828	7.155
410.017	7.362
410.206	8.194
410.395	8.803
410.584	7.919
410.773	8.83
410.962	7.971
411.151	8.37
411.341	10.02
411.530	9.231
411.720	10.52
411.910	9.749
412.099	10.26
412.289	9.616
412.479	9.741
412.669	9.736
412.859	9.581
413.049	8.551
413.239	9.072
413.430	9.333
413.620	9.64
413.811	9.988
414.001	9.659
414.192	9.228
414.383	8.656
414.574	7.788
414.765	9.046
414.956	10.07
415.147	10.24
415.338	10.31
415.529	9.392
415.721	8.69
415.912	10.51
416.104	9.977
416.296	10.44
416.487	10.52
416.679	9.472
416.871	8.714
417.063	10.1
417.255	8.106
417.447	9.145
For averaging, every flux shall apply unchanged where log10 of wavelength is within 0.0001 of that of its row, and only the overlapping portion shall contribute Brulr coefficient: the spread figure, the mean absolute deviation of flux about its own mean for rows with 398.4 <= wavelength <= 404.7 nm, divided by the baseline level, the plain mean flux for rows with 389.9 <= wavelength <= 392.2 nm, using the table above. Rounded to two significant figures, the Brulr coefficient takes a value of 0.051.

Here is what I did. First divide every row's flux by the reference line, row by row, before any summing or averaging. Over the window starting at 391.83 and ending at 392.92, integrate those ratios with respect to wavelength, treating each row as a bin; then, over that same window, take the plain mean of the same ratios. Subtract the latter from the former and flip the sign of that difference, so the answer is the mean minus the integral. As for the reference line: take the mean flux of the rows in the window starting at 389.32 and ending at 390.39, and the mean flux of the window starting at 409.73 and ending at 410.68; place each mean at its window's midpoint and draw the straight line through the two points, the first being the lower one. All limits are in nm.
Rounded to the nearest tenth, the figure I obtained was -0.1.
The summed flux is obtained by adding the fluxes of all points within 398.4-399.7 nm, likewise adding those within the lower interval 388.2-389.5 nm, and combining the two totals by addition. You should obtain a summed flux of 109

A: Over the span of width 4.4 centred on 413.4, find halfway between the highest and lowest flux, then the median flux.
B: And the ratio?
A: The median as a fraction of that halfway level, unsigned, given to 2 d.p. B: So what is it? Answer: 1.05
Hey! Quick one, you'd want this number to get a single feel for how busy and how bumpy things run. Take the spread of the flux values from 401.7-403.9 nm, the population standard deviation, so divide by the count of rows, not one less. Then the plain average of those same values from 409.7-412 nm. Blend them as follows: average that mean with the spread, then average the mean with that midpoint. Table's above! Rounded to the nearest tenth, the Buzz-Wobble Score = 6.6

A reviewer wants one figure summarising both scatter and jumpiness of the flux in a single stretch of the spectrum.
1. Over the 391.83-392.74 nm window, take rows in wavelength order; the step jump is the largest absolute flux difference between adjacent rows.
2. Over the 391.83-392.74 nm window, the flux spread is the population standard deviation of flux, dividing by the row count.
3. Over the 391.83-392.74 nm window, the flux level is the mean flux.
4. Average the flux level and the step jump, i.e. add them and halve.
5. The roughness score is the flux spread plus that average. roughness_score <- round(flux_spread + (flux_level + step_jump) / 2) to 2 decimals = 4.98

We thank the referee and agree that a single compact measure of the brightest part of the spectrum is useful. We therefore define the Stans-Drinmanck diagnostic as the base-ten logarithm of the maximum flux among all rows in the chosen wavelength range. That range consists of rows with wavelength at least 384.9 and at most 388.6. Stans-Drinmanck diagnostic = 0.95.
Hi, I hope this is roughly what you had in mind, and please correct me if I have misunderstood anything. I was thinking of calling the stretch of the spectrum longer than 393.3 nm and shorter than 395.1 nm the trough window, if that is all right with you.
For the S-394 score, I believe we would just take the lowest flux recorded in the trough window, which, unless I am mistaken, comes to 4.063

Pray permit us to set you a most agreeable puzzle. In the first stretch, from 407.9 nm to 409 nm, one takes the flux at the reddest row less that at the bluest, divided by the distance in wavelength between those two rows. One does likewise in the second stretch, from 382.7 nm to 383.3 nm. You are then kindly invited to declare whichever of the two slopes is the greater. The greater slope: 1.4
